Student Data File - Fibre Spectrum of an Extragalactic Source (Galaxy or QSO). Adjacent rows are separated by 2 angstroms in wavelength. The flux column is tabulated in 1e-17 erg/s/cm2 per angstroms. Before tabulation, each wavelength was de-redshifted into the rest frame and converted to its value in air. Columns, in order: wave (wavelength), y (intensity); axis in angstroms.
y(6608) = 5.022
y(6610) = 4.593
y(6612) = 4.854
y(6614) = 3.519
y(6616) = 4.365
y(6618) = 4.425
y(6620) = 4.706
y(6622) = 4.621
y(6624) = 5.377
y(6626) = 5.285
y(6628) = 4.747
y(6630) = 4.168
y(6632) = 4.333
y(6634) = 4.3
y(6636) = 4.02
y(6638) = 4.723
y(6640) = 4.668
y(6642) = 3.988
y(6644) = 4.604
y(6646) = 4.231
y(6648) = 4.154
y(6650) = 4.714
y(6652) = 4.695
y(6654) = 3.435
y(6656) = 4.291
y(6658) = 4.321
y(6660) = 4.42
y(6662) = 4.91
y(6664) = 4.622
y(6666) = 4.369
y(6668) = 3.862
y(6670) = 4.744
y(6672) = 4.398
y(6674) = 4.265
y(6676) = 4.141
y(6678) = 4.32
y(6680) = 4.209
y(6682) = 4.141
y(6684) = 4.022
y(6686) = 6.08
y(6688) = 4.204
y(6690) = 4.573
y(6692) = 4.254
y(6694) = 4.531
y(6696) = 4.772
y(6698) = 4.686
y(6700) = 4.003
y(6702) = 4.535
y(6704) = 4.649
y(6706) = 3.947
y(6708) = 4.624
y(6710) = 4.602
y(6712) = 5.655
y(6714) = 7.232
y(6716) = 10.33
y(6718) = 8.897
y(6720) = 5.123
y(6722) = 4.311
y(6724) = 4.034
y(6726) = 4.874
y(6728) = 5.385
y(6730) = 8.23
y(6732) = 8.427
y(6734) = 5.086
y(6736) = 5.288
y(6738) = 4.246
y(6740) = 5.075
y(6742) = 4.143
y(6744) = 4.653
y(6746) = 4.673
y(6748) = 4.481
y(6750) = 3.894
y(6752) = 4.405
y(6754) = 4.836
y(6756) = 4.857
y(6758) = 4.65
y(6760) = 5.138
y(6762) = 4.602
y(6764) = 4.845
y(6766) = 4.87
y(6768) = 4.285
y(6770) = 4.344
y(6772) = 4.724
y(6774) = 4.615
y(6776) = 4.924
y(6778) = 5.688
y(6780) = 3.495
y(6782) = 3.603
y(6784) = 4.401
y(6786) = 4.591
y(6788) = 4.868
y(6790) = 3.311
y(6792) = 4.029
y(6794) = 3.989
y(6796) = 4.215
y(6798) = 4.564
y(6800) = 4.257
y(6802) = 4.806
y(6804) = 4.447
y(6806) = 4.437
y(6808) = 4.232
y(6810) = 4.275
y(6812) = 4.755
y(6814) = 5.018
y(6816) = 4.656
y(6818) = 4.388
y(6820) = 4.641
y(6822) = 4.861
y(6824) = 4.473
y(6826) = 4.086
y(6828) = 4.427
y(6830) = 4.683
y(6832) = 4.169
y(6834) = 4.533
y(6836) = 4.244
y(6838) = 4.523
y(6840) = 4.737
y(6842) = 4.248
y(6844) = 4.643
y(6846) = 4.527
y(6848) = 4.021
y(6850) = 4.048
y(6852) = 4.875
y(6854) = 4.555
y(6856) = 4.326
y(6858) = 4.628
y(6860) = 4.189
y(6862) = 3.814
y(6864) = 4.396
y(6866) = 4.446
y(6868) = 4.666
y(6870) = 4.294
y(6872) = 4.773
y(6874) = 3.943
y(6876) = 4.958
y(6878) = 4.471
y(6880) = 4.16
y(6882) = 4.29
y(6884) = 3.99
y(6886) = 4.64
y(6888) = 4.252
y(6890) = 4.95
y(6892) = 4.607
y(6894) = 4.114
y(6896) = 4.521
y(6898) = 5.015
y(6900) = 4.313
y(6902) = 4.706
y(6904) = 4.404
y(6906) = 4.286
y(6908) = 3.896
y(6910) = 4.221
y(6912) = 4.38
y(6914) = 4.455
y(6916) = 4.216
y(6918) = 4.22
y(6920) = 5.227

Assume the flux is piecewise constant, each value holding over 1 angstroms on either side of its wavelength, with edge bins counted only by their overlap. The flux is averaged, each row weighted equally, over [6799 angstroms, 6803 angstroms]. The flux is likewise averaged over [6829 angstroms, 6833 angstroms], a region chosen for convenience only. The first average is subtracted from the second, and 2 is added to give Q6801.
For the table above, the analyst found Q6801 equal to 1.89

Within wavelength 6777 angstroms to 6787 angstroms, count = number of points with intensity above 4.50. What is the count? 2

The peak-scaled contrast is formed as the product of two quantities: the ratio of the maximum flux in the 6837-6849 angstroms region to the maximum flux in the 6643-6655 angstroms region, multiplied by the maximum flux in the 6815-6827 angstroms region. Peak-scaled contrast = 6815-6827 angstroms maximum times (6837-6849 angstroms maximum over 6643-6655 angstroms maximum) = 4.9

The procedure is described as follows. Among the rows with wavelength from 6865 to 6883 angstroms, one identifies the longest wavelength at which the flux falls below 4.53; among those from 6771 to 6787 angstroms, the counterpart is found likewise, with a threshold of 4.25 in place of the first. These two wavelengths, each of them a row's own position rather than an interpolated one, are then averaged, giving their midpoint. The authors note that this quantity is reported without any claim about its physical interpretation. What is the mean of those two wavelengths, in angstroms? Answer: 6832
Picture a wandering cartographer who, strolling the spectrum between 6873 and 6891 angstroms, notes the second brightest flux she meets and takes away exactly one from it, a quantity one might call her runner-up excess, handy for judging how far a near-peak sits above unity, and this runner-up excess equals 3.95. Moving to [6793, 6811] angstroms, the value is 3.56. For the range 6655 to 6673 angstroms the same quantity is 3.74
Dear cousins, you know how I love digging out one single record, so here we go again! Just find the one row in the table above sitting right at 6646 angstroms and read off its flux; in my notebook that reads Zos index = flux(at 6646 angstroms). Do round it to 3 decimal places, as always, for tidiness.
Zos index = 4.231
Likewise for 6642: 3.988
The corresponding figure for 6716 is 10.330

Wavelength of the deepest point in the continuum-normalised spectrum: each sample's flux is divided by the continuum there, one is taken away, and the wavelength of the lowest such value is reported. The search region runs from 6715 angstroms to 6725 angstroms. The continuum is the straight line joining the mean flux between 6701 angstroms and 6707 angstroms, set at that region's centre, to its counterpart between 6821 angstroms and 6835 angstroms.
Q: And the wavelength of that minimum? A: 6724 angstroms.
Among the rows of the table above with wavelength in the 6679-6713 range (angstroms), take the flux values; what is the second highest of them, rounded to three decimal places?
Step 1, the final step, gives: 5.655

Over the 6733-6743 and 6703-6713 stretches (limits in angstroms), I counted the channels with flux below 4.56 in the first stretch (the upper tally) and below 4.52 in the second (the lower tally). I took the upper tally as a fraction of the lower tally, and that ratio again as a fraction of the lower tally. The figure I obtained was 2.0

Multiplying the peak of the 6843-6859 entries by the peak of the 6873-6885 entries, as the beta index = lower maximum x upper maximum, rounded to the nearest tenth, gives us 24.2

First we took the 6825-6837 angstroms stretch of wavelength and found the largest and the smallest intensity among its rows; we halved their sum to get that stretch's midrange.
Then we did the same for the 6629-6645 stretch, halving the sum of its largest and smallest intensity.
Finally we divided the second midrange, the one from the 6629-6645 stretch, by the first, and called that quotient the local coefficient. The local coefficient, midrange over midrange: 0.99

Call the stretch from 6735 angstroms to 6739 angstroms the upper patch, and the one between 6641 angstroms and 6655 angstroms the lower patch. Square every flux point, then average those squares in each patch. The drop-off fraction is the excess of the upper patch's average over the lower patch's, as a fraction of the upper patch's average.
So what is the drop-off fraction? 0.20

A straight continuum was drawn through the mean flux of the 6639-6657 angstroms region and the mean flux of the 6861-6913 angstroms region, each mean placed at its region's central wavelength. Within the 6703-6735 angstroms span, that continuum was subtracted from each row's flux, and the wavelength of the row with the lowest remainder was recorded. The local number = 6706 angstroms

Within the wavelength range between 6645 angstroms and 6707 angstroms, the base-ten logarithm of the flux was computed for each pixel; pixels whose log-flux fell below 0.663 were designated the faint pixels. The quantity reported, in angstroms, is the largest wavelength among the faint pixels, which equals 6706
